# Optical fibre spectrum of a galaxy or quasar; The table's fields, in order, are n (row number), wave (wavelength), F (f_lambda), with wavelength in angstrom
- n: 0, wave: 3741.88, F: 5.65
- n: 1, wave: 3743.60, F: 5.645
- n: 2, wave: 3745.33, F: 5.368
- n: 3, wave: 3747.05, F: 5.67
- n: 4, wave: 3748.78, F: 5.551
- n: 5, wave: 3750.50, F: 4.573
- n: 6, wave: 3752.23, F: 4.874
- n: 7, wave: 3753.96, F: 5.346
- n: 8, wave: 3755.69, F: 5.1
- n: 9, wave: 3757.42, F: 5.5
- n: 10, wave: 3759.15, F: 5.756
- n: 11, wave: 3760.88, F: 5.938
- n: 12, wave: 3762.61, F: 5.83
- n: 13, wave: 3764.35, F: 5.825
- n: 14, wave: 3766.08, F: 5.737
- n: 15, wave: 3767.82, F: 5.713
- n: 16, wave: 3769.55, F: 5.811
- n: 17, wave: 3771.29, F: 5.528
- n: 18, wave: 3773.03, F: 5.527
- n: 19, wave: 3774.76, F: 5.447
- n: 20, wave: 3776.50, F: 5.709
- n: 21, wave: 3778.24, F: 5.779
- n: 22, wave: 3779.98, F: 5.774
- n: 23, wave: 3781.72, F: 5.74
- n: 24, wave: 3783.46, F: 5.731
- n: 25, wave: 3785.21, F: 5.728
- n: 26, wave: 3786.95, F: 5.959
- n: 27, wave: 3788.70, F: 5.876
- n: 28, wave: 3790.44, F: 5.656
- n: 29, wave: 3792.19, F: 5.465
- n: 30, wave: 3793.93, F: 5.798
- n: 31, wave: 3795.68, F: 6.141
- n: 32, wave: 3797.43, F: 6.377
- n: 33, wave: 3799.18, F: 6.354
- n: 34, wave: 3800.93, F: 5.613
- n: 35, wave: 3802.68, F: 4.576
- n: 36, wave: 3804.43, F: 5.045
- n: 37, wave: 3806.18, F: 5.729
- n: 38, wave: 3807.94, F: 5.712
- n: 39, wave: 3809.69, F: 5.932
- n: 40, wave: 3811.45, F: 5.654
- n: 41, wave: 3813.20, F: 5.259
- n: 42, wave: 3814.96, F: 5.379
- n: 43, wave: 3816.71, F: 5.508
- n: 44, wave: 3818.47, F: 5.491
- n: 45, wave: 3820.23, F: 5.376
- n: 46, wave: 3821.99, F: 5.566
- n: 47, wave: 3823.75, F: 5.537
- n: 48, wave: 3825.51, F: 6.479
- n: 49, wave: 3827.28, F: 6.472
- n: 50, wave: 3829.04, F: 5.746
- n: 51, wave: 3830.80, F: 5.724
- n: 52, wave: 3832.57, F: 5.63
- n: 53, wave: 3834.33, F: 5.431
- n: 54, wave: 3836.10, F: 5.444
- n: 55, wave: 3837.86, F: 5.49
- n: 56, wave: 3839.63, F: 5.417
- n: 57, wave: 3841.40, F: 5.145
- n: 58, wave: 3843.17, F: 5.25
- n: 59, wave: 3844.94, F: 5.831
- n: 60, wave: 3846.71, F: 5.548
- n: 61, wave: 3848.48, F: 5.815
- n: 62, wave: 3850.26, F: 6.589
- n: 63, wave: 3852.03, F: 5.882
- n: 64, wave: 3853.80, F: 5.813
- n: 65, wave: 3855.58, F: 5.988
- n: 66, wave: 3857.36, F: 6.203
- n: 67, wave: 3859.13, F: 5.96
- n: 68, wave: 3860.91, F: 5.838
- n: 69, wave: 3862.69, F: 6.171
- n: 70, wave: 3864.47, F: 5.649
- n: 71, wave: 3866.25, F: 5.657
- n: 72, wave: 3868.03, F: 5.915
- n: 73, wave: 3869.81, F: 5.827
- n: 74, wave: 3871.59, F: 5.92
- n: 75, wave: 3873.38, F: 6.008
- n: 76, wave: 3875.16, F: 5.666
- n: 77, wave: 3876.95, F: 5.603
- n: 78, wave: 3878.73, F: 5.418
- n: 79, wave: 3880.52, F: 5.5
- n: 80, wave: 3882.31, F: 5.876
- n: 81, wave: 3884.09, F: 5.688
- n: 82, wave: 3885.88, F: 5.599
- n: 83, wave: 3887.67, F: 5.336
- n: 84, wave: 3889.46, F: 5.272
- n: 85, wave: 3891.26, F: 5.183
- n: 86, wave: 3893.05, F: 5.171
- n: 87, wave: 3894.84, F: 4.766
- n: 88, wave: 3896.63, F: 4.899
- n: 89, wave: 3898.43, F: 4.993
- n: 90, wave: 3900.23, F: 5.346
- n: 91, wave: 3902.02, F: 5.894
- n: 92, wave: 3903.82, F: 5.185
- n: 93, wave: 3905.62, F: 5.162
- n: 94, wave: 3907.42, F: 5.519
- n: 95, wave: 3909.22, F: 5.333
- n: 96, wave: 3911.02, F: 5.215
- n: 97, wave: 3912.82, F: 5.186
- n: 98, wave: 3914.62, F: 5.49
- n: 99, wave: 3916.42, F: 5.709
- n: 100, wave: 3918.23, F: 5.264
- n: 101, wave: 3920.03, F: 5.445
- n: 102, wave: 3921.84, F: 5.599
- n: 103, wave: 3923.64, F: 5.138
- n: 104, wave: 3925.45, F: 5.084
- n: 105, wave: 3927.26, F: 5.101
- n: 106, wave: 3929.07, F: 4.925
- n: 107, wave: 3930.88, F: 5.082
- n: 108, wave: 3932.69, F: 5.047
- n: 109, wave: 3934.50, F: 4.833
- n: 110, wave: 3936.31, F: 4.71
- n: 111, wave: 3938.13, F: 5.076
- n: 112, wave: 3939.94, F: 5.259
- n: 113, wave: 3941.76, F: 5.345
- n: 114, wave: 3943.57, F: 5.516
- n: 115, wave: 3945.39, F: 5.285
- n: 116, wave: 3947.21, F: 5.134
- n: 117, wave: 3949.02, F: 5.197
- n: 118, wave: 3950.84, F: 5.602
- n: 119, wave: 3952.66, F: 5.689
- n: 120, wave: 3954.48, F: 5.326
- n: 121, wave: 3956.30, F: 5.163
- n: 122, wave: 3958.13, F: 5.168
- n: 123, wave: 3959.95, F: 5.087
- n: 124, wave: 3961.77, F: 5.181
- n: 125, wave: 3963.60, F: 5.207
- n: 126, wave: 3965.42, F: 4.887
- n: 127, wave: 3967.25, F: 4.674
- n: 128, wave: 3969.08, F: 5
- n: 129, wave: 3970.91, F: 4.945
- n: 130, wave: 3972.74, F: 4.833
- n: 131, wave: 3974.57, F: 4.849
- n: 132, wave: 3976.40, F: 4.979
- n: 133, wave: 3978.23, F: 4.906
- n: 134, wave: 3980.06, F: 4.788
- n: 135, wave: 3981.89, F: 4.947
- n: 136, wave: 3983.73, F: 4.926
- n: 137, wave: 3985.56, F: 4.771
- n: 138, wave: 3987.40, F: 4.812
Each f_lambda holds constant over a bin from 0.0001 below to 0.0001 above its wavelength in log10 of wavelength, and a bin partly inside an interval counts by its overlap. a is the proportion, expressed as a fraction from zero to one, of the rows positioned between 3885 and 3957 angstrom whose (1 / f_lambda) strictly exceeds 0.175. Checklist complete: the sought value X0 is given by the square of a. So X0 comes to 1.0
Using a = 1.0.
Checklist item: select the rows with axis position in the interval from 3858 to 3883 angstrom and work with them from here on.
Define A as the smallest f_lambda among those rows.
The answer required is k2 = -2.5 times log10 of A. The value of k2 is -1.83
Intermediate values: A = 5.418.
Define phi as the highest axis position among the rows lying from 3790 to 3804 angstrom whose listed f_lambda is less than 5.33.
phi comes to 3802.68 angstrom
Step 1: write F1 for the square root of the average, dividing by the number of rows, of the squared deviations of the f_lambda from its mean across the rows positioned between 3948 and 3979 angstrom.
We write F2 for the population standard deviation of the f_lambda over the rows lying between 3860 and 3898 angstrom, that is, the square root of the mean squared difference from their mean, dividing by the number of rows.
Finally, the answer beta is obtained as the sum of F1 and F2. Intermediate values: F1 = 0.26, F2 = 0.35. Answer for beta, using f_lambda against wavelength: 0.61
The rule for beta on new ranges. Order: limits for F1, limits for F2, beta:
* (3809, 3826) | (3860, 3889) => 0.55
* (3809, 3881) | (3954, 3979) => 0.50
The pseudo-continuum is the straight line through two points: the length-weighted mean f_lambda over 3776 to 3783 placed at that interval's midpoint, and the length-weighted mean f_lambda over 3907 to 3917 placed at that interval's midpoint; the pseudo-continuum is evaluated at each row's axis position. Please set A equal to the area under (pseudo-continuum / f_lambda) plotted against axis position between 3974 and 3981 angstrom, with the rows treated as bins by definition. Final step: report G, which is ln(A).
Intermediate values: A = 7.5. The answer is 2.01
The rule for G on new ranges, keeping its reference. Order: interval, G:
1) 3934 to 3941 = 2.01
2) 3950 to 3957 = 1.92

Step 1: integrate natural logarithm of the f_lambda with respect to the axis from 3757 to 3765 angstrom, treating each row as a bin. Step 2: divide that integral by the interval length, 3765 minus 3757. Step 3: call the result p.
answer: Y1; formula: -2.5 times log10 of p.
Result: -0.610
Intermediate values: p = 1.75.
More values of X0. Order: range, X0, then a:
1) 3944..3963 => 1.0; 1.0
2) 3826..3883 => 0.2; 0.4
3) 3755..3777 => 0.3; 0.5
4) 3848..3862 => 0.0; 0.0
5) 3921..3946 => 1.0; 1.0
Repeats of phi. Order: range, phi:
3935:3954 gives 3949.02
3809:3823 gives 3813.20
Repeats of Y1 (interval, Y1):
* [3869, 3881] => -0.602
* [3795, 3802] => -0.639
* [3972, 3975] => -0.495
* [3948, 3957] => -0.568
